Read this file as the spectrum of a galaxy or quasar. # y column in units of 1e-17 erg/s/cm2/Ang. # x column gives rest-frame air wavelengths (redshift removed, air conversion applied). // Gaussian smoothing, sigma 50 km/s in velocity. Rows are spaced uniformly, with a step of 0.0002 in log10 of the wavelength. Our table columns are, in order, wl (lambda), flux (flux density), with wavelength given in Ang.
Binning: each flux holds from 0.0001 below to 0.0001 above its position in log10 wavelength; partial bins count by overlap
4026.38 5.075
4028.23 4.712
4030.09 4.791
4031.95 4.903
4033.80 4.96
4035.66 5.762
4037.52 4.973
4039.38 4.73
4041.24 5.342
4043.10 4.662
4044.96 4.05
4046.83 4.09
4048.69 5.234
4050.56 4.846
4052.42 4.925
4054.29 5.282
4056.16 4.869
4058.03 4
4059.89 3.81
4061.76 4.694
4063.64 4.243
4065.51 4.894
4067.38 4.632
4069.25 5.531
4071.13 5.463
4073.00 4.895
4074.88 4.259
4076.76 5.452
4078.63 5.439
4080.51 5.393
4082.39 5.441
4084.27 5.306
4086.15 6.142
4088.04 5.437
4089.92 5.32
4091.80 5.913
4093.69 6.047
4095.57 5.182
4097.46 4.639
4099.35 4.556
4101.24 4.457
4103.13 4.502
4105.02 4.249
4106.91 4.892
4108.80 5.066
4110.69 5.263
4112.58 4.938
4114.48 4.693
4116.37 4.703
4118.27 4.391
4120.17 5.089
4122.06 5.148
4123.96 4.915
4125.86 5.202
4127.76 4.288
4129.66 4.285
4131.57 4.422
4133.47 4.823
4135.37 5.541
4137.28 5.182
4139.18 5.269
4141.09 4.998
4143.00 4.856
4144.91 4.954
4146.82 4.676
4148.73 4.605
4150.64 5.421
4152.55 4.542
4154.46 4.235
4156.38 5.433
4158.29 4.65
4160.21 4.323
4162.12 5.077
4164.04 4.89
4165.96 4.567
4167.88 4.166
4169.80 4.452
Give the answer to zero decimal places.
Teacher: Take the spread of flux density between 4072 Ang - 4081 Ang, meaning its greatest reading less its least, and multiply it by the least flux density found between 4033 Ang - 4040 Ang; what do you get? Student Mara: 6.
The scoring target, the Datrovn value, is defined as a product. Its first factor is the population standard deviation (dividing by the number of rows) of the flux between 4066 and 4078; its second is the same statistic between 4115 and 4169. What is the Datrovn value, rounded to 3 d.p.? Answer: 0.187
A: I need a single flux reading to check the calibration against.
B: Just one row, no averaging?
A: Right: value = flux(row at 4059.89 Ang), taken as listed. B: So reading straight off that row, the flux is 3.81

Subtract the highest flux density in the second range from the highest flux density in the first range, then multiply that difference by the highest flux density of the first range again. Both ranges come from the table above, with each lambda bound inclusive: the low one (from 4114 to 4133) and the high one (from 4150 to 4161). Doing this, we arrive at -1.2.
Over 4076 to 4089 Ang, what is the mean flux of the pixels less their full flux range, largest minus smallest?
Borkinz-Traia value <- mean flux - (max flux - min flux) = 4.68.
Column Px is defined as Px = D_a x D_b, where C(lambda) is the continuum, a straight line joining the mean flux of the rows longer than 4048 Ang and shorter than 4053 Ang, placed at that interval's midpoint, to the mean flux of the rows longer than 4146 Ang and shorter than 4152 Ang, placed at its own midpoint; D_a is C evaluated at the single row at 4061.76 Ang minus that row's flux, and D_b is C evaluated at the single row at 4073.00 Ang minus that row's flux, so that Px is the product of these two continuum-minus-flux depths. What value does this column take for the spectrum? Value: 0.02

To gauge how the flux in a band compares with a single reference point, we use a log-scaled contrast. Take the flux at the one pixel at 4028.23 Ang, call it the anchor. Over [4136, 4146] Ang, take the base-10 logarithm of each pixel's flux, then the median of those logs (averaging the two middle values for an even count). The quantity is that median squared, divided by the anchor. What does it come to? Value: 0.104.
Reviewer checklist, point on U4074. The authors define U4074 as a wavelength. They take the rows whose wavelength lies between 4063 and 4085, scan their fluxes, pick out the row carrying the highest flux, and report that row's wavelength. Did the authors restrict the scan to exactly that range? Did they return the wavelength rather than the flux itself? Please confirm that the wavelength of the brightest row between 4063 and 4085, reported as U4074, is 4069.25 Ang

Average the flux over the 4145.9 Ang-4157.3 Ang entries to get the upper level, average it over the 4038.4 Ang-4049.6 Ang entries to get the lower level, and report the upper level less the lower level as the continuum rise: 0.13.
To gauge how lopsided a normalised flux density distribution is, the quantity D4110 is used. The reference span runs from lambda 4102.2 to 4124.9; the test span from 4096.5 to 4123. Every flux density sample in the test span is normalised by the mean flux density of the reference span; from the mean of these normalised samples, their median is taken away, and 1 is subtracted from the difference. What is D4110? -0.988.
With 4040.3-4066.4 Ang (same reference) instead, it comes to -1.027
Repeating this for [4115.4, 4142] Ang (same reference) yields -1.017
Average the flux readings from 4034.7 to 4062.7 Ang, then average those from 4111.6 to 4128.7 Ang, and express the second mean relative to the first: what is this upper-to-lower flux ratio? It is 1.01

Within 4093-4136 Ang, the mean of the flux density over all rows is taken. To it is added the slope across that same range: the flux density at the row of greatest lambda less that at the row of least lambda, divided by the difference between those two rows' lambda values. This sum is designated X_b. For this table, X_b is 4.8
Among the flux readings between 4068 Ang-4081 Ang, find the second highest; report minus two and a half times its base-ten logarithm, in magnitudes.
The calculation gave -1.84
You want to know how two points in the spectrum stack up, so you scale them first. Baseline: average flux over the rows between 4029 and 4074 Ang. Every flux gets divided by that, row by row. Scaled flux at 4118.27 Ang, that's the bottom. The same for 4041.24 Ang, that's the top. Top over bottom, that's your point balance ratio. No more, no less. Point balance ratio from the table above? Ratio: 1.22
